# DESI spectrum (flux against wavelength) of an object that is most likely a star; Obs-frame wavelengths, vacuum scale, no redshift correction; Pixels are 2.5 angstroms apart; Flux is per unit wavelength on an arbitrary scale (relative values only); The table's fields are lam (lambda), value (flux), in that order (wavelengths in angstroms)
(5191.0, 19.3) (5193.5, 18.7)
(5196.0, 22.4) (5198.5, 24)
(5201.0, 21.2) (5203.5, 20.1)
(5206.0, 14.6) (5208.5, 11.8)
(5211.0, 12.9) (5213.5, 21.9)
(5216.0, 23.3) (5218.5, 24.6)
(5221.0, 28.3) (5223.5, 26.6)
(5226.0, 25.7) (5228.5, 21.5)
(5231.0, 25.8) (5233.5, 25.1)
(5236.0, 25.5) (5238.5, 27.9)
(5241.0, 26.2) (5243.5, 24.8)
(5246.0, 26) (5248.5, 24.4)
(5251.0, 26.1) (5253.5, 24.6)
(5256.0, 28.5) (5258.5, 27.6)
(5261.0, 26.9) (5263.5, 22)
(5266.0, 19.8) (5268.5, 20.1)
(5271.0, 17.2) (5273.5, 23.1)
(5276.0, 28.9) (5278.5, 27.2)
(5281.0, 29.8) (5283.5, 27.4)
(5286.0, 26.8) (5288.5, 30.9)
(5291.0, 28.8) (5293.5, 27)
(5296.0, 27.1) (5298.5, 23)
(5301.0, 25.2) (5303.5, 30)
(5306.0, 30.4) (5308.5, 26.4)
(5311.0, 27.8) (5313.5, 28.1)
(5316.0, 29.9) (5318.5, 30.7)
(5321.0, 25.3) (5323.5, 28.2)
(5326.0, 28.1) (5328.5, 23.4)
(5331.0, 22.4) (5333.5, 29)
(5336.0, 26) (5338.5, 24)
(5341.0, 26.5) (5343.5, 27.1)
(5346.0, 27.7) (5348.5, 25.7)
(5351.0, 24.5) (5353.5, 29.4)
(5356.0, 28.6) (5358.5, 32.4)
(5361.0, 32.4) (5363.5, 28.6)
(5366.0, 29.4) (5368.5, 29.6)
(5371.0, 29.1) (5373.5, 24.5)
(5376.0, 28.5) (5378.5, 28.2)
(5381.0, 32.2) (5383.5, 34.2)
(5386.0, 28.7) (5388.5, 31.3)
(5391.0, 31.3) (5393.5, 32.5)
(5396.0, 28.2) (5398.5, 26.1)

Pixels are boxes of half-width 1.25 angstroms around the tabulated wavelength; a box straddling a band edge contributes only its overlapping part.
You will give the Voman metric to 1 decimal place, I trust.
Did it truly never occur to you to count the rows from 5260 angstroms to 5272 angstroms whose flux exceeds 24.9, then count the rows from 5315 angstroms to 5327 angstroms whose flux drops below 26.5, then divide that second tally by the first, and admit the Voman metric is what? 1.0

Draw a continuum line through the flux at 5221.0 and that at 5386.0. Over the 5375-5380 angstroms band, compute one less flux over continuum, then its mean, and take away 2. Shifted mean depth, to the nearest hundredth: -1.99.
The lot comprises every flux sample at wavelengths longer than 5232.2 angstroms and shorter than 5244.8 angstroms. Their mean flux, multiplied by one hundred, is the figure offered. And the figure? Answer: 2590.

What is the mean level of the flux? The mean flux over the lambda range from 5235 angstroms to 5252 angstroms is 26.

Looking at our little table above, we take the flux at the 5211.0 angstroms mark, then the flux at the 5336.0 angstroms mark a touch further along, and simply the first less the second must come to -13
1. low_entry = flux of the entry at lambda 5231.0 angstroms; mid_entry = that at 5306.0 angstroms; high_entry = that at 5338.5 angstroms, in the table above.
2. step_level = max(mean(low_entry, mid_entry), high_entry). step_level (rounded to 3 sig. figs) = 28.1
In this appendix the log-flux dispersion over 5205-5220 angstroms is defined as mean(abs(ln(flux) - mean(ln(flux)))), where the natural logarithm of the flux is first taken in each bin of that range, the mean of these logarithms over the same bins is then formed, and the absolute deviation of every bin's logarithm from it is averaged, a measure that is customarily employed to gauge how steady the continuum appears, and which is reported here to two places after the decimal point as 0.29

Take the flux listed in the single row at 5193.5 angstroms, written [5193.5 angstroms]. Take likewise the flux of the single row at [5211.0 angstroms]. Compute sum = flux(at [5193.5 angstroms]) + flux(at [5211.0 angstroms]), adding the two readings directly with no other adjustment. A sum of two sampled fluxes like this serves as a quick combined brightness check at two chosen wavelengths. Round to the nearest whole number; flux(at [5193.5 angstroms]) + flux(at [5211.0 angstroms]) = 32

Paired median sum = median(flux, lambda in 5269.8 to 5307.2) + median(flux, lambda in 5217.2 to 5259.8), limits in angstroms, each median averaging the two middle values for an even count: 53.0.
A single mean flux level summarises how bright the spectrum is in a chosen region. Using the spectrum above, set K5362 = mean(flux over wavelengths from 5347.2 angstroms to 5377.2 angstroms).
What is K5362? 29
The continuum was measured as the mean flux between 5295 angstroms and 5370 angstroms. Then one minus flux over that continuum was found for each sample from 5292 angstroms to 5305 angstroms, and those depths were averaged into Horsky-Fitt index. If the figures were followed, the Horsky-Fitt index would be 0.04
